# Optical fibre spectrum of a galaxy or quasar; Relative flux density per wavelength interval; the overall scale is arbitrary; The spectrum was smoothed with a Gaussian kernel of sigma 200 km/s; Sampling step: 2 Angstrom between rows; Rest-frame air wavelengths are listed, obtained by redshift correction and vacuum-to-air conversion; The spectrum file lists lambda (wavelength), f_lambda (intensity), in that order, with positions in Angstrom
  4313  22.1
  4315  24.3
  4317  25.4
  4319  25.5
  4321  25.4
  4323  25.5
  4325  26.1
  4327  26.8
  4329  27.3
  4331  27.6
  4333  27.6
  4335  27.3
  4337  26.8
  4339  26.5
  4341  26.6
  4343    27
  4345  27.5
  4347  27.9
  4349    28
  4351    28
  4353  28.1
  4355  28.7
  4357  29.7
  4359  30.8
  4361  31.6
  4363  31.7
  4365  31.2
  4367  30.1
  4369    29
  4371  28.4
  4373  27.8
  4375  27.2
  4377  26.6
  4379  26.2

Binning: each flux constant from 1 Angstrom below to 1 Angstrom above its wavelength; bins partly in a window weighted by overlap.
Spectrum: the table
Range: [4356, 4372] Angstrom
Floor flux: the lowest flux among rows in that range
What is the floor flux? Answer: 28.4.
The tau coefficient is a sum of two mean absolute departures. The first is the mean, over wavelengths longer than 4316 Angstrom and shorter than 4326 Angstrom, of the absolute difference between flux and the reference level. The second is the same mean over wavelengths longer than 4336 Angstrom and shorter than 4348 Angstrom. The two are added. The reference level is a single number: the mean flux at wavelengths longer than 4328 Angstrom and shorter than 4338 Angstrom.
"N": 2.3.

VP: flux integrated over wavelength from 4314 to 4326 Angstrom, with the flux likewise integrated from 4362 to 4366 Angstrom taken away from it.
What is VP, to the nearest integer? 179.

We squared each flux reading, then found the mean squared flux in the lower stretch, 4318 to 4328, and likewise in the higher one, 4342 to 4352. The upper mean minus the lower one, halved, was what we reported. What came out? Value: 49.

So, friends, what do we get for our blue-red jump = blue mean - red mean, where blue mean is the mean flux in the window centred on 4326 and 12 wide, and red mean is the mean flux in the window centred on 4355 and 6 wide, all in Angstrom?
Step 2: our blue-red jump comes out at -2.4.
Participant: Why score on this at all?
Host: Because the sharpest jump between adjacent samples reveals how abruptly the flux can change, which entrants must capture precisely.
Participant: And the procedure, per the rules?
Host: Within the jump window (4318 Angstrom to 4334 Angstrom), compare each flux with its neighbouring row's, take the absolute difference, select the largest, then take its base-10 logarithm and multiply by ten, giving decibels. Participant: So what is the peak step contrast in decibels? -1.5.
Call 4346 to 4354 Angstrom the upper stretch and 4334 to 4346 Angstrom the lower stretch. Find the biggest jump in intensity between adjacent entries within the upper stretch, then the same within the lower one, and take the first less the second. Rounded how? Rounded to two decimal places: -0.40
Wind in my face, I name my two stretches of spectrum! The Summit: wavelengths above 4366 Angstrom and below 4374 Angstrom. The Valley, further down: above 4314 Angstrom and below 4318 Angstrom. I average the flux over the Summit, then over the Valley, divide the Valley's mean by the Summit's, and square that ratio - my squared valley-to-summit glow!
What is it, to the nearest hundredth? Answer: 0.74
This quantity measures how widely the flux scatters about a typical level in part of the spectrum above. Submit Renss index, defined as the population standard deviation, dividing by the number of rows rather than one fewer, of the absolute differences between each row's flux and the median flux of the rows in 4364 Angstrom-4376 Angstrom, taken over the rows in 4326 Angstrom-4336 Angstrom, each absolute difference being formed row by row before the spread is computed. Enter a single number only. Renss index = 0.29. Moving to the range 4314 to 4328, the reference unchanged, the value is 0.70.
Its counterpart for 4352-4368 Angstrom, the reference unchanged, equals 1.04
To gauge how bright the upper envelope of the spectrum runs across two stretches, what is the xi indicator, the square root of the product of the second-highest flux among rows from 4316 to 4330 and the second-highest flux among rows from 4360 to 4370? 29.1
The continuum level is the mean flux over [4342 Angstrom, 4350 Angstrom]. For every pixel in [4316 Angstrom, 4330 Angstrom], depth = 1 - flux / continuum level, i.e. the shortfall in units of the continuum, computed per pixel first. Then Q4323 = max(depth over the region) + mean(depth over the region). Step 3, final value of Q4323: 0.14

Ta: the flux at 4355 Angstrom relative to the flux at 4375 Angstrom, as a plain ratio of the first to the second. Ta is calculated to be 1.06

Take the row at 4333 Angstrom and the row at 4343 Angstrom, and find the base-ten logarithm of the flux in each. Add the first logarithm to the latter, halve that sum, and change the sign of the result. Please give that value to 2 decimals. -1.44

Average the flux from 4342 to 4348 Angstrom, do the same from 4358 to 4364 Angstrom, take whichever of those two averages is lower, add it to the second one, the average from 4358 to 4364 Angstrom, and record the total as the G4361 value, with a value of 59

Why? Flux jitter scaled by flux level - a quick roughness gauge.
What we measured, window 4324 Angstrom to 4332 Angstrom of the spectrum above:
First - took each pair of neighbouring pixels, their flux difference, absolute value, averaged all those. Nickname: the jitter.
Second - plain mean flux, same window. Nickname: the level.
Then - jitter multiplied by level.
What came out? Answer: 13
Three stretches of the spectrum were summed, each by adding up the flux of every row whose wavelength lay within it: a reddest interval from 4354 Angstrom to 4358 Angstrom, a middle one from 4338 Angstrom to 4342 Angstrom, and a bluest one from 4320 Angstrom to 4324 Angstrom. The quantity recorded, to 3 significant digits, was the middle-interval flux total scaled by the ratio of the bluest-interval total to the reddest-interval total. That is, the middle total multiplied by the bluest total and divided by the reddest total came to 46.3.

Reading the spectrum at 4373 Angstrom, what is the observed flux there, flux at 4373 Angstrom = 27.8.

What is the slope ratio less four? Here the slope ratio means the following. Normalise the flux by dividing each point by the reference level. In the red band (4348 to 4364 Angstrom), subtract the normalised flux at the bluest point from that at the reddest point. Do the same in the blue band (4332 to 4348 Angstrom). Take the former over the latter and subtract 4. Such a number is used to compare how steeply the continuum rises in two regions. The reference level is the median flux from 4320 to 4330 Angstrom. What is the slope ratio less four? 8.3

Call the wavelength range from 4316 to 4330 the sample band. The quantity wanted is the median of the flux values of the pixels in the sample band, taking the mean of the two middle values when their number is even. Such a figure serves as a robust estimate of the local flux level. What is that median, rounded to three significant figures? 25.5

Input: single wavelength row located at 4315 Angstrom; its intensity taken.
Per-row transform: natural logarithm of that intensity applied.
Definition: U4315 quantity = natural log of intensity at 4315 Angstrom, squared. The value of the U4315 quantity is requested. 10.2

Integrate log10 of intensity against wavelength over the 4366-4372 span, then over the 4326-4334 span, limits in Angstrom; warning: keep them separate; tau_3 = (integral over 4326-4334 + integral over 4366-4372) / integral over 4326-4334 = 1.8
